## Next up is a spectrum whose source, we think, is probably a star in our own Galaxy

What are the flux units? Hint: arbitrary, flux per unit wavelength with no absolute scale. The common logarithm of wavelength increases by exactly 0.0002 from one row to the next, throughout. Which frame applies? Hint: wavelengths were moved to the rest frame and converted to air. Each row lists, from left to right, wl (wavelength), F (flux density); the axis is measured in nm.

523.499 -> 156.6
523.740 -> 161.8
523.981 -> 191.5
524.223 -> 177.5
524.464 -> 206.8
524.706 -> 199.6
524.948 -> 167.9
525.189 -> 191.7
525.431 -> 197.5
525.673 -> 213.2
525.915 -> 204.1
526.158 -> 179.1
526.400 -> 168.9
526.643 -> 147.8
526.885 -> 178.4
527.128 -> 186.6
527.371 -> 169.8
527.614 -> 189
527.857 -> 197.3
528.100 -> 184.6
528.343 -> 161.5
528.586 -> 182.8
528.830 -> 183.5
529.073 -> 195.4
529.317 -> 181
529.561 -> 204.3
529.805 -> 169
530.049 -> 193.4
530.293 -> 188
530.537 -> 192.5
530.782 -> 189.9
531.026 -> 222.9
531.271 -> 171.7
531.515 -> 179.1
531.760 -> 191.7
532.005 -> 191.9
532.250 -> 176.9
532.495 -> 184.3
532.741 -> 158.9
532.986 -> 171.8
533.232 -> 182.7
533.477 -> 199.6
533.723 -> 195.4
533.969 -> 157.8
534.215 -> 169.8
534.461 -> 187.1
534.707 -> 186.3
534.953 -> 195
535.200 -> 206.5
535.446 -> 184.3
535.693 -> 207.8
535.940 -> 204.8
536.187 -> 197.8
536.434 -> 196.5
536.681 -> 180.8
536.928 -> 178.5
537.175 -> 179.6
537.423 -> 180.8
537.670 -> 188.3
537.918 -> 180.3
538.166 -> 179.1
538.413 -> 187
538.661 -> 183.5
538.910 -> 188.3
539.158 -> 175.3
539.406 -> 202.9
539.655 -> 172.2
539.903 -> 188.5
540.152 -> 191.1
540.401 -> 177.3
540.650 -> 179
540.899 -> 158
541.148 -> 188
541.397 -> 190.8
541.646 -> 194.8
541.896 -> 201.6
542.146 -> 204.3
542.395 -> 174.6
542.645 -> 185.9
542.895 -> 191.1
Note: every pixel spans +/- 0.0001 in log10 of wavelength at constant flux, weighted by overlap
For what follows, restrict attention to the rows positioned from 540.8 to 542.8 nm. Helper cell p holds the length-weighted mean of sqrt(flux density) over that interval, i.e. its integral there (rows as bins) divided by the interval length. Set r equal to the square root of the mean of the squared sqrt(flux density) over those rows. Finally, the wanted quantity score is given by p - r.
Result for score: 0.009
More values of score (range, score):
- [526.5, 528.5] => -0.010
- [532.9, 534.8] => -0.006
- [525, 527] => -0.037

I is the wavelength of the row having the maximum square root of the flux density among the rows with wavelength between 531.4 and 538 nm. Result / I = 535.693 nm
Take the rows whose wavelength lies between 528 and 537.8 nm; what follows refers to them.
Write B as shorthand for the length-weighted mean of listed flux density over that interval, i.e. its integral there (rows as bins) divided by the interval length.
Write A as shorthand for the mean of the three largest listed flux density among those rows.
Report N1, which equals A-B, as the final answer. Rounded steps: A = 212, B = 186.4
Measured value 26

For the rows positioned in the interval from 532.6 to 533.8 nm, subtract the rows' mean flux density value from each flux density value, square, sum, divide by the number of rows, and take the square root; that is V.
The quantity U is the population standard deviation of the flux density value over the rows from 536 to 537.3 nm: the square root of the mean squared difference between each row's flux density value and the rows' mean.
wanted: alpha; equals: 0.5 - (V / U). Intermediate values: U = 8.6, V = 15.0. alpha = -1.24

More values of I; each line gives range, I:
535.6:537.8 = 535.693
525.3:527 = 525.673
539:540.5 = 539.406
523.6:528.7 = 525.673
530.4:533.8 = 531.026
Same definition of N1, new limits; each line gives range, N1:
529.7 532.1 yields 14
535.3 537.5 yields 13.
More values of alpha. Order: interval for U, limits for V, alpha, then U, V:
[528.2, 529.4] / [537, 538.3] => 0.19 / 10.9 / 3.4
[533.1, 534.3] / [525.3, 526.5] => -0.54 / 15.6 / 16.3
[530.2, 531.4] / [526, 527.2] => -0.31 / 16.6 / 13.4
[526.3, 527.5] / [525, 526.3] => -0.39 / 13.0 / 11.5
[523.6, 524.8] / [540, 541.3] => -0.22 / 16.1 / 11.6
